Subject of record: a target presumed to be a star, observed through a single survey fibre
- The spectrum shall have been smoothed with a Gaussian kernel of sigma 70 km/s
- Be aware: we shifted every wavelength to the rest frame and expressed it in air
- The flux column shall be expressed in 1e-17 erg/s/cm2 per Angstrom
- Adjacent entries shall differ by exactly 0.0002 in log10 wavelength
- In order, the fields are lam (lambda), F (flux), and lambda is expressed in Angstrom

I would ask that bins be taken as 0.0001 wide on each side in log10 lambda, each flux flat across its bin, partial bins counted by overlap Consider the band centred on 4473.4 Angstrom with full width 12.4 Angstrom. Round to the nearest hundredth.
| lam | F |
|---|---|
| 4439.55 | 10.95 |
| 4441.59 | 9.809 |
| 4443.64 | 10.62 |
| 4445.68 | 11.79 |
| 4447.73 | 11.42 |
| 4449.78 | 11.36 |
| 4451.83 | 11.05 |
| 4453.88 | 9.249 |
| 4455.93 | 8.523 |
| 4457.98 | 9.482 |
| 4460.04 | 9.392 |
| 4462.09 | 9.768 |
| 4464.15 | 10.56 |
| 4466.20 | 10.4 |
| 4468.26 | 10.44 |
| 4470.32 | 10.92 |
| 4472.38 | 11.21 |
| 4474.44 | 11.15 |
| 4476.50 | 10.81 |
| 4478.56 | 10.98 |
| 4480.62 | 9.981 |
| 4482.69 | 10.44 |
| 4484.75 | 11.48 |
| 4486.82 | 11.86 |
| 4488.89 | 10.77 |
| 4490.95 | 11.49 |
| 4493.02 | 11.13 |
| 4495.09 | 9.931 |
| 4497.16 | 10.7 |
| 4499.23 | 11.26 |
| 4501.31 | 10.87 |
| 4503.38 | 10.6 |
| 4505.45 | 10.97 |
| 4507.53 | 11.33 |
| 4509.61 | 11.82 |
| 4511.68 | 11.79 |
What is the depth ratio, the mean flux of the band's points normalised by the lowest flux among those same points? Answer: 1.05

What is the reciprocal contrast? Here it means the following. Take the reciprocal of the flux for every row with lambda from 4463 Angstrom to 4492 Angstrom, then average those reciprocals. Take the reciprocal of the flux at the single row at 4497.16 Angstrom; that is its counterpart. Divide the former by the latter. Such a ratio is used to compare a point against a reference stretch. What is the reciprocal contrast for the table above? 0.98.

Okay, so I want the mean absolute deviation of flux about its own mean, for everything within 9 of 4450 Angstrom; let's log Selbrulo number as 0.98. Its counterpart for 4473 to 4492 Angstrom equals 0.44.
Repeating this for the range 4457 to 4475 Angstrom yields 0.55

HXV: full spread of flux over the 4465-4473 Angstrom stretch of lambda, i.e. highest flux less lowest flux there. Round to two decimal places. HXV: 0.81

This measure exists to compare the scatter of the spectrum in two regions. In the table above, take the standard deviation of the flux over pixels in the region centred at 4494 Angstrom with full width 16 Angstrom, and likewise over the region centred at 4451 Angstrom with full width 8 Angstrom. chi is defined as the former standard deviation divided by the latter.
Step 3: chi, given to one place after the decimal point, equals 0.6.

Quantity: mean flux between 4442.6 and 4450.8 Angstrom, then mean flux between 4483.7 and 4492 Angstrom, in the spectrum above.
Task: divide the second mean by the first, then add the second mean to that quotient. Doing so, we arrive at 12.4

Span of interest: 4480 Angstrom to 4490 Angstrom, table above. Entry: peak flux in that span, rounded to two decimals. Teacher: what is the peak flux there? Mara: 11.86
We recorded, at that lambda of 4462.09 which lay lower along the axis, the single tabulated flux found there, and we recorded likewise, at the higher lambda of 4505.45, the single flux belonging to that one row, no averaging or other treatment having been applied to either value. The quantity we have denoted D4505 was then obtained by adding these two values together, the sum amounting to 20.7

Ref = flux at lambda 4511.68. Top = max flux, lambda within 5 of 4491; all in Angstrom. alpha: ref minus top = -0.07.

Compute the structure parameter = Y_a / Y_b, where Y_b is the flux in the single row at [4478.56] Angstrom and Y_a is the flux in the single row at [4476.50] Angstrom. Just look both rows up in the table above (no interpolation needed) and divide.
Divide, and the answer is 0.98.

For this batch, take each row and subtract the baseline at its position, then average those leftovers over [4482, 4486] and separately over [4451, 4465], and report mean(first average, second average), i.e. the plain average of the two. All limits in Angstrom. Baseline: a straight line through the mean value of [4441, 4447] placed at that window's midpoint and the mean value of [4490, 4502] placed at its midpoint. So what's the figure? -0.5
